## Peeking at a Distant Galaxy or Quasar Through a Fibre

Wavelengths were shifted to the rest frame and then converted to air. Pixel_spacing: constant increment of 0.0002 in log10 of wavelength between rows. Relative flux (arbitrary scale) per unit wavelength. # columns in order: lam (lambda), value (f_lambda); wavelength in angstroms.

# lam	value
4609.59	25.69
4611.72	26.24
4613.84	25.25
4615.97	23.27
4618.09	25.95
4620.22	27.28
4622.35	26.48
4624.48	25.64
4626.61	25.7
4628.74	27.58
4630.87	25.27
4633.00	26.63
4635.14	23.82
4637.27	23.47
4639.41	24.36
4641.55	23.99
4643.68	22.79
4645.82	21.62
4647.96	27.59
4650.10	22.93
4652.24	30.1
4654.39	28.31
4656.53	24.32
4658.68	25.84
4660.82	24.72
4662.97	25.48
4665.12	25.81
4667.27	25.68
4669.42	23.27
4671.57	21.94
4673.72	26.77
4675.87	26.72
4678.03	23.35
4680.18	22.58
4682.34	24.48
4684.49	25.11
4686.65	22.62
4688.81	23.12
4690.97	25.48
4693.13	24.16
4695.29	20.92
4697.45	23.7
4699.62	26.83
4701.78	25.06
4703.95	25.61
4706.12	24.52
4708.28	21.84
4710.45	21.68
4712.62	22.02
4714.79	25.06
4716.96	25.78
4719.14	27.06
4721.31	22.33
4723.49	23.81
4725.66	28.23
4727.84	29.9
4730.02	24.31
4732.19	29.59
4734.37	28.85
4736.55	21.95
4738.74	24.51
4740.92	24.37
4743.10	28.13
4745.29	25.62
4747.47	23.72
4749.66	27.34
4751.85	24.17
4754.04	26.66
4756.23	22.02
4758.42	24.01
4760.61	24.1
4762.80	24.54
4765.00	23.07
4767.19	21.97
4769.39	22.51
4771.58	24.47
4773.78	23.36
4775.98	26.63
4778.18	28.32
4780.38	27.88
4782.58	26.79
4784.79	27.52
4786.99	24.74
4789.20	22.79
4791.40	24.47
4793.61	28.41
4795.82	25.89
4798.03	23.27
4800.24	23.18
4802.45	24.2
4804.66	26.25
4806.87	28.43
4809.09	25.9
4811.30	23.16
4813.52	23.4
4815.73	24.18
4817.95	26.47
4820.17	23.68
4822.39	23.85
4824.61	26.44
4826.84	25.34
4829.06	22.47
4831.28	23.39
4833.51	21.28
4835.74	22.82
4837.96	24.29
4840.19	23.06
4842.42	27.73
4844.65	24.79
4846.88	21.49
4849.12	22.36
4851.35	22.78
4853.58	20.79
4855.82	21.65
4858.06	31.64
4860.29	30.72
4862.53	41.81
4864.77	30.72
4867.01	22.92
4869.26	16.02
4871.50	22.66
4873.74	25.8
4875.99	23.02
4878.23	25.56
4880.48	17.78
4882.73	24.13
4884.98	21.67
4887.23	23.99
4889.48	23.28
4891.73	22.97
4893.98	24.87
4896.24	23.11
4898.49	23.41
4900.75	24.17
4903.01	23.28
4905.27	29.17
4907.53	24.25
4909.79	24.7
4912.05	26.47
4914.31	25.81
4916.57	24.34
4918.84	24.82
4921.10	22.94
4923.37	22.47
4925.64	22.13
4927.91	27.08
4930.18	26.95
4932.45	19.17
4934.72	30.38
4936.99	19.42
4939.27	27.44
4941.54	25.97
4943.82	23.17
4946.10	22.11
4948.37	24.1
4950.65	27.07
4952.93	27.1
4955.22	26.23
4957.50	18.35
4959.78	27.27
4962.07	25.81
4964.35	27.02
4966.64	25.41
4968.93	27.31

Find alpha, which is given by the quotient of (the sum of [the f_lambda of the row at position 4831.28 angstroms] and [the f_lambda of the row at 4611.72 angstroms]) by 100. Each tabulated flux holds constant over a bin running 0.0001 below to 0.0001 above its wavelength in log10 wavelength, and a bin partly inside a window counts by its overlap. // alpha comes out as 0.50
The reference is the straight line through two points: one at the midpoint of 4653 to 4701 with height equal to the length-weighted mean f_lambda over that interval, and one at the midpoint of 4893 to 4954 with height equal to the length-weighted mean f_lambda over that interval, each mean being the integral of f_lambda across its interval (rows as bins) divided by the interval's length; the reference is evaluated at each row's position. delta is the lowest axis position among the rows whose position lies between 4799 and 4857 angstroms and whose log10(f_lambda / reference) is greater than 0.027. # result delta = 4804.66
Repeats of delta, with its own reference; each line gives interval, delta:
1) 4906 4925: 4912.05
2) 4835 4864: 4842.42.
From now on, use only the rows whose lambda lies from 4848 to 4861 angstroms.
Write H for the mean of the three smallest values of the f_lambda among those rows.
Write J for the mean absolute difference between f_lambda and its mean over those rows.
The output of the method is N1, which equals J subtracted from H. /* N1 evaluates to 17.5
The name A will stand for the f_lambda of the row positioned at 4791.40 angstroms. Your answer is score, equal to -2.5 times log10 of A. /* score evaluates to -3.47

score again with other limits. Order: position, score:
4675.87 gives -3.57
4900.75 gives -3.46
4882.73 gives -3.46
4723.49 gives -3.44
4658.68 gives -3.53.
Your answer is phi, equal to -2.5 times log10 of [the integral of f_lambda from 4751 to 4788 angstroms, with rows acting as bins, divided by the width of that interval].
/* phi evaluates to -3.49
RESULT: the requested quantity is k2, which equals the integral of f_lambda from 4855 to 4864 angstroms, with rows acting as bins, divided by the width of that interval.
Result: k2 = 31.8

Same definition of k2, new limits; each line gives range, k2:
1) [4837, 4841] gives 23.7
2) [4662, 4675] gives 24.9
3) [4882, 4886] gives 22.8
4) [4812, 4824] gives 24.4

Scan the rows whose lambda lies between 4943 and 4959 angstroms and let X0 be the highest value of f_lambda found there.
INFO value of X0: 27.1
